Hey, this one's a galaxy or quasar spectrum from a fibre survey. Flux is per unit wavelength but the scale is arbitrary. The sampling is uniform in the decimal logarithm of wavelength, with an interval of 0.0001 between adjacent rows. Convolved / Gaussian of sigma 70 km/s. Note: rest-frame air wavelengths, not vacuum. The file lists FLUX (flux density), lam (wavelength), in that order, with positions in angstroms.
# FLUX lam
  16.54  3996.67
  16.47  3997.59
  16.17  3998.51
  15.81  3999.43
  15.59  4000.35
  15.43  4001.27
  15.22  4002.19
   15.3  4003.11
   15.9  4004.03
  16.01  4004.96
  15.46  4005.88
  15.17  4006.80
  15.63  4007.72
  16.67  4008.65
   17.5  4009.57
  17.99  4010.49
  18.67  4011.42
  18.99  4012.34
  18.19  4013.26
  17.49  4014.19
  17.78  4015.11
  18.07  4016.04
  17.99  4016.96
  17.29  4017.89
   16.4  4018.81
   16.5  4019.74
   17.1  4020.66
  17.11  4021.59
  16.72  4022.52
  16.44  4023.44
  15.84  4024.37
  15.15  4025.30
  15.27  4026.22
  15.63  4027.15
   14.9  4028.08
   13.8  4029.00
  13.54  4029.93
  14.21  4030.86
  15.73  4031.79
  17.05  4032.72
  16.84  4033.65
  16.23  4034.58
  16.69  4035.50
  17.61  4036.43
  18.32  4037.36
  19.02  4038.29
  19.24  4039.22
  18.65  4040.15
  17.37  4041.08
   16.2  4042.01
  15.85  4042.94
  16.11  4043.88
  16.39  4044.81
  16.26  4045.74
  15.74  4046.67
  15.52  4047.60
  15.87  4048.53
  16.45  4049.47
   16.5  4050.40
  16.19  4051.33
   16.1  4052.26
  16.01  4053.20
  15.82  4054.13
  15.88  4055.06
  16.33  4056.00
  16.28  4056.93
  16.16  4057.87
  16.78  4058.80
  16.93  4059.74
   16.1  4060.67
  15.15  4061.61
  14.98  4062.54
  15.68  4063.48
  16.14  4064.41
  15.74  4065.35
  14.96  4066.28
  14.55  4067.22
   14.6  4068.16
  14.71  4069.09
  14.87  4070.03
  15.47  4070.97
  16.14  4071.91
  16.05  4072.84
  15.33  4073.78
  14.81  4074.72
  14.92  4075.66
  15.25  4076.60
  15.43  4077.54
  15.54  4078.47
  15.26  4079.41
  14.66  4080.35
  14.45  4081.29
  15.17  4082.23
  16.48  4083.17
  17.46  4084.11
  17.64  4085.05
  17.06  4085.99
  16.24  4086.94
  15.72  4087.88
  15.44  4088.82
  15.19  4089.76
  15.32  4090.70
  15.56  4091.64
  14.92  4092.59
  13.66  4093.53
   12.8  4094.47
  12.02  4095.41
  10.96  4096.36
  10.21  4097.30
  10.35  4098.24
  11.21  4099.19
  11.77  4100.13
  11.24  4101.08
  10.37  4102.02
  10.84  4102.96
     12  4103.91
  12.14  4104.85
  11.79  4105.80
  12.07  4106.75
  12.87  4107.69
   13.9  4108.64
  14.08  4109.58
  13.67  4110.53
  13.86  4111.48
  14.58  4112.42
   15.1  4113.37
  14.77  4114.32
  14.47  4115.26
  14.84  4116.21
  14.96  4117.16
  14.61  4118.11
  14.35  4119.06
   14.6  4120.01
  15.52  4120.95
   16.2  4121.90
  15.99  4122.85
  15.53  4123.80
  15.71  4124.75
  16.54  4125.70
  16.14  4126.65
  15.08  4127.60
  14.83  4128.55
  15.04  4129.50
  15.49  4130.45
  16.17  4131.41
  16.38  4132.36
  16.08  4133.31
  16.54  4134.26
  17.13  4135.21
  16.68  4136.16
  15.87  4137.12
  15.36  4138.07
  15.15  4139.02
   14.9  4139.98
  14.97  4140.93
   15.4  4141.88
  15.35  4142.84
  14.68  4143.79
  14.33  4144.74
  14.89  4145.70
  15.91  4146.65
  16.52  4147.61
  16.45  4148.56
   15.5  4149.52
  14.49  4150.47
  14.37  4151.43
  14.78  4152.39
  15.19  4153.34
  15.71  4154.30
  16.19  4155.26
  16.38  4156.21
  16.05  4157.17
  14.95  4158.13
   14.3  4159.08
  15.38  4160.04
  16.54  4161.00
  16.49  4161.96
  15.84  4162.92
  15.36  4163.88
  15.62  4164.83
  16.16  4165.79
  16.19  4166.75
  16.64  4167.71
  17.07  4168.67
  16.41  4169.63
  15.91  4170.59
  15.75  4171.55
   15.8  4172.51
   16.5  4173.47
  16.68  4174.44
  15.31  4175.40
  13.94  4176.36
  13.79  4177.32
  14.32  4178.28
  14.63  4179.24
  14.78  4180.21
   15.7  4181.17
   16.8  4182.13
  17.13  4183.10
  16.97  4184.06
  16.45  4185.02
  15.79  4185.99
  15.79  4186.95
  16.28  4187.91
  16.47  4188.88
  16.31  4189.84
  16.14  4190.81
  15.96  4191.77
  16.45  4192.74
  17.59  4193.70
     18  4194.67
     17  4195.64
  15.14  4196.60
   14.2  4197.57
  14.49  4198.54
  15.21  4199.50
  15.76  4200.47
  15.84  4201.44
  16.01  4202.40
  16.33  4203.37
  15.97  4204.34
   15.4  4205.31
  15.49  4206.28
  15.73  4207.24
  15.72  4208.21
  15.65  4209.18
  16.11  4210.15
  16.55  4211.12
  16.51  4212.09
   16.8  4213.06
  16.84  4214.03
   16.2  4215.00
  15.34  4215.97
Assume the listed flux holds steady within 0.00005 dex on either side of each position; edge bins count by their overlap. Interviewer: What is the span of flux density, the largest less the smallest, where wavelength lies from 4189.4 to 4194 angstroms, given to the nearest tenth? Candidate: 1.6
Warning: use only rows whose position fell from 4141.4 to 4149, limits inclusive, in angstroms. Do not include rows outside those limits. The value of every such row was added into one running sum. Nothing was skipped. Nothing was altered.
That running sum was 124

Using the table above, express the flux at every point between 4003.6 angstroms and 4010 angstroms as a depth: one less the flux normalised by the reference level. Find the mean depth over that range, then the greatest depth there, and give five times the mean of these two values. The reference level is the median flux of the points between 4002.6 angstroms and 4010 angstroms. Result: 0.05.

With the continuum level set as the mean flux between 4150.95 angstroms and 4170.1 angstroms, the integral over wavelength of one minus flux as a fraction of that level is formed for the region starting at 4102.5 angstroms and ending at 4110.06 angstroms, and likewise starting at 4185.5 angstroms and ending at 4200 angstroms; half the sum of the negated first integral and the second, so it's -0.9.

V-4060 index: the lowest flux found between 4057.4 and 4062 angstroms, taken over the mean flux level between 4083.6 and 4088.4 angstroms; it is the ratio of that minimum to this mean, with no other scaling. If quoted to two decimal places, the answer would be 0.90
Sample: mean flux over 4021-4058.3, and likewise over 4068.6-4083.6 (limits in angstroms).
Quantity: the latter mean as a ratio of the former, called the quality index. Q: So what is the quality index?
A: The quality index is 0.94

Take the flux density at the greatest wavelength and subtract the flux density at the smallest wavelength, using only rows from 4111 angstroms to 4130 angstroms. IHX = 1.2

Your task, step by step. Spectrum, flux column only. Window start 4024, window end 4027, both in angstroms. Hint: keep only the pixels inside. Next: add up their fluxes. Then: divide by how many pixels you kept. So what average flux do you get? 15.4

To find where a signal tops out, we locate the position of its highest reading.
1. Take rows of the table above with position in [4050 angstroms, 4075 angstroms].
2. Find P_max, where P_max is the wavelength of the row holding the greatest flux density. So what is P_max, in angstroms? 4059.74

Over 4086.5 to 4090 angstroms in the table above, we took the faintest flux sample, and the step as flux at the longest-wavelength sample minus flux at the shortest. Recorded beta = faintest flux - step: 16.2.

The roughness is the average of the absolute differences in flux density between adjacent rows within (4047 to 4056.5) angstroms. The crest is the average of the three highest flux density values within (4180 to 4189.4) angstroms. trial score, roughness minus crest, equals -16.7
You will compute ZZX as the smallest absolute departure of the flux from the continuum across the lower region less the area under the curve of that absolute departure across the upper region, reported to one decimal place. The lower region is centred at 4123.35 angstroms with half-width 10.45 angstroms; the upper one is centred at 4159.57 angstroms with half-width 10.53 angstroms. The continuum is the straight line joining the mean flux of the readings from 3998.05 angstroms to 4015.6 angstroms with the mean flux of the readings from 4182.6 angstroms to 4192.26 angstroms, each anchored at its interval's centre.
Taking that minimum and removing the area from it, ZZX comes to -16.4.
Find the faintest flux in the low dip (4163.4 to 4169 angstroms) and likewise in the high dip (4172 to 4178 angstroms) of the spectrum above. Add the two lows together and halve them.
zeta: 14.6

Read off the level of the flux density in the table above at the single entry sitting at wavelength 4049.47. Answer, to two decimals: 16.45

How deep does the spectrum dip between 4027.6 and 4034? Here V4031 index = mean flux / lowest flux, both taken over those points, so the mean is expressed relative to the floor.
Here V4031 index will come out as 1.12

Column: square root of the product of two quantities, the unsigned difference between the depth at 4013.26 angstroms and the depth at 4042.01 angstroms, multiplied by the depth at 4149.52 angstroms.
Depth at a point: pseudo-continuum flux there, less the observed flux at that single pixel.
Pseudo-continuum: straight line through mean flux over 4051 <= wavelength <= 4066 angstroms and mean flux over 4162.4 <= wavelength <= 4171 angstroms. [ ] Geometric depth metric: 1.1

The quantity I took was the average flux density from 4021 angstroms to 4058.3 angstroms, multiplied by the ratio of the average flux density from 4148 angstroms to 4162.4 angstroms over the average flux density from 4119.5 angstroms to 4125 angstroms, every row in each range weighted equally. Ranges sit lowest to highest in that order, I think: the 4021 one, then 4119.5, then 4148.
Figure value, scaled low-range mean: 16.2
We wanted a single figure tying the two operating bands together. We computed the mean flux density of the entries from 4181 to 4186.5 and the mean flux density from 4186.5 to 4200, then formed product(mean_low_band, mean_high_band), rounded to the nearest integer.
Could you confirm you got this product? 265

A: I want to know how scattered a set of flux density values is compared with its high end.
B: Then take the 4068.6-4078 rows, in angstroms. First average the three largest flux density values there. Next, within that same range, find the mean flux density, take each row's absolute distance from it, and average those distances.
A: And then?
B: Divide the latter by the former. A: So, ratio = 0.024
